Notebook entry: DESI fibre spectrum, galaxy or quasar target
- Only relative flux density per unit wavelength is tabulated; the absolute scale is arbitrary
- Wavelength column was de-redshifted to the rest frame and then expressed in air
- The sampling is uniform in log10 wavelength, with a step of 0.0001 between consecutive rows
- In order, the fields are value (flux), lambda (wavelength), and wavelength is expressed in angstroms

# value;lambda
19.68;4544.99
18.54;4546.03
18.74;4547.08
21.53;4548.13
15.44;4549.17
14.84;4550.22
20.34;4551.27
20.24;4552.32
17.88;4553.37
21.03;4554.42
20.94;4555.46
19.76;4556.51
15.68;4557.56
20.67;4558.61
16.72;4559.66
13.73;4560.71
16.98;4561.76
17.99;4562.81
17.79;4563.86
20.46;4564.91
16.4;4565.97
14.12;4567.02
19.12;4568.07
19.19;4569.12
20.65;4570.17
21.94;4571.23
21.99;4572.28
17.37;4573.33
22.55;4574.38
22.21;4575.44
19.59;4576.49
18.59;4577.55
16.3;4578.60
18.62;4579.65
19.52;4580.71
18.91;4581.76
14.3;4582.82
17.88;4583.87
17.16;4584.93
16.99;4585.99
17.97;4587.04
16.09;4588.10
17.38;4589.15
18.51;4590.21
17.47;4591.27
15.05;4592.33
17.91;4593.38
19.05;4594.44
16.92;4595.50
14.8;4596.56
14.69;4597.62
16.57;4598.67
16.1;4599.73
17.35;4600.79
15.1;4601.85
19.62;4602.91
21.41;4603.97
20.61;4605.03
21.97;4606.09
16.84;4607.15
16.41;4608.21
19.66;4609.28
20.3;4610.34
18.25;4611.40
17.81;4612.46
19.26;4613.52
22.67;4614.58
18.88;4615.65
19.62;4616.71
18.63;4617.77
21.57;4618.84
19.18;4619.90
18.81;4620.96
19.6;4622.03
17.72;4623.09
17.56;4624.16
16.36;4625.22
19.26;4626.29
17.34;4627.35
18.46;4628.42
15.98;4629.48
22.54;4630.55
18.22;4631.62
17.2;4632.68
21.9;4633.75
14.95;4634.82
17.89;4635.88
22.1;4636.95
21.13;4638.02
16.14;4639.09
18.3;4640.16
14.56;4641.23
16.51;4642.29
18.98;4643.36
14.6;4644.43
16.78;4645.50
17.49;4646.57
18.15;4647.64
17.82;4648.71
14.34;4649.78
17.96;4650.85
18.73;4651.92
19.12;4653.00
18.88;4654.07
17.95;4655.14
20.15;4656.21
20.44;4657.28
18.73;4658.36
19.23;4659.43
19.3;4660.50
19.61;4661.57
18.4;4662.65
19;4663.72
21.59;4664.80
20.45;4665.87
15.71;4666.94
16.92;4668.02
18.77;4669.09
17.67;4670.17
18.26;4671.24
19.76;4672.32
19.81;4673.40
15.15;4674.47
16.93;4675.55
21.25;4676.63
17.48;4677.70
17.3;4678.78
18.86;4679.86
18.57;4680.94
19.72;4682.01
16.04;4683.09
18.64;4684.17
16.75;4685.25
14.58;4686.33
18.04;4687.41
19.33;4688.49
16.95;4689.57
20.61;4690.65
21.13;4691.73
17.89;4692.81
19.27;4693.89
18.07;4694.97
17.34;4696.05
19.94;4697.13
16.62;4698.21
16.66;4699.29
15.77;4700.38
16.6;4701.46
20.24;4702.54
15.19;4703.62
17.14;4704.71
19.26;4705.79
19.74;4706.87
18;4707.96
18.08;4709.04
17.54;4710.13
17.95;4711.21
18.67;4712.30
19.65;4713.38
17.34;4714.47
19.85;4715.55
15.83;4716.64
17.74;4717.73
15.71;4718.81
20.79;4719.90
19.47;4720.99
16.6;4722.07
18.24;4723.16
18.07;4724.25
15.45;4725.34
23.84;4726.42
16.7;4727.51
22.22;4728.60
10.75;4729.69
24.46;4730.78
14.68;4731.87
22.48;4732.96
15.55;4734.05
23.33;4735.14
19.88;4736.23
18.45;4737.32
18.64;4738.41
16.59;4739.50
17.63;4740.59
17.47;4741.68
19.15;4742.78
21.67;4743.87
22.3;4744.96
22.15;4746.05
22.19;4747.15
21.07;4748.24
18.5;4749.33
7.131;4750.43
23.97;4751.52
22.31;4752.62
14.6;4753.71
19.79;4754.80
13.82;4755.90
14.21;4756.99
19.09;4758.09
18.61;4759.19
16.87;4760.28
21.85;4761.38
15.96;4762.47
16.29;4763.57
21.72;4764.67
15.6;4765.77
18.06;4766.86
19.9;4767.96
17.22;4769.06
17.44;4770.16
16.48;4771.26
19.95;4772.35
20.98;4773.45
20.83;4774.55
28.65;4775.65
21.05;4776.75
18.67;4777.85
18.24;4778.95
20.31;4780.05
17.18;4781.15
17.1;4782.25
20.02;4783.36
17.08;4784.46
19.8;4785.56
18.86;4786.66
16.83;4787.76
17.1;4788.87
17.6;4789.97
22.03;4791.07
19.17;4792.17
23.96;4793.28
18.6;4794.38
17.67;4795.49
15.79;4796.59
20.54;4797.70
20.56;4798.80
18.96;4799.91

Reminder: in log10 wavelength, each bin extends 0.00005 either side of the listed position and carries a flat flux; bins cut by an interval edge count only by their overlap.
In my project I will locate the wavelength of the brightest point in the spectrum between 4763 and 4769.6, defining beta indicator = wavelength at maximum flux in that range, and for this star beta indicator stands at 4764.67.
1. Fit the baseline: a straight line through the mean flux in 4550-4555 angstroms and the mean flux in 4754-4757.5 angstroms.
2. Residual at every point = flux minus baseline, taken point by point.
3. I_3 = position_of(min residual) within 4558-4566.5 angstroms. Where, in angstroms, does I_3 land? 4560.71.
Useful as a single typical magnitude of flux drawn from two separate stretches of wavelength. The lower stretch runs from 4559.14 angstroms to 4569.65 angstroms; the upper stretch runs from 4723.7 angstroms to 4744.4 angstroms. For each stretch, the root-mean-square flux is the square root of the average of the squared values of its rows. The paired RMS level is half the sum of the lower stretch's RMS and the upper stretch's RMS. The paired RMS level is 18.2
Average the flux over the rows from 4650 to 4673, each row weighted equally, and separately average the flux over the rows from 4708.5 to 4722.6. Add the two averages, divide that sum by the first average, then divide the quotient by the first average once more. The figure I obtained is 0.104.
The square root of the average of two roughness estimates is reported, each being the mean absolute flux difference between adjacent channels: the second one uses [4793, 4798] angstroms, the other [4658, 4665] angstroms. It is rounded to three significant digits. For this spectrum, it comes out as 1.43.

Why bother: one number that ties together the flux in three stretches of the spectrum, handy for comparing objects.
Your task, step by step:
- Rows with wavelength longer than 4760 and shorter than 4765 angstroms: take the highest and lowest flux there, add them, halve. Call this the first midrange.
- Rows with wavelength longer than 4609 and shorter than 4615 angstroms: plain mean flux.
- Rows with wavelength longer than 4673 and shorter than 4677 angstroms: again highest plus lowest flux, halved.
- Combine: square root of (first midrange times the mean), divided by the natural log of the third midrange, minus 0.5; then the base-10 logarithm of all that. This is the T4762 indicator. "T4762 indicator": 0.788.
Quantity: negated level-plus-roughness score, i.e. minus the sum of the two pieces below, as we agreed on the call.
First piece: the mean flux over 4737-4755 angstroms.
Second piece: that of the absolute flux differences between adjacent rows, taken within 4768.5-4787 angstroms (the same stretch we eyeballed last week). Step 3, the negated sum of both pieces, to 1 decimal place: -21.5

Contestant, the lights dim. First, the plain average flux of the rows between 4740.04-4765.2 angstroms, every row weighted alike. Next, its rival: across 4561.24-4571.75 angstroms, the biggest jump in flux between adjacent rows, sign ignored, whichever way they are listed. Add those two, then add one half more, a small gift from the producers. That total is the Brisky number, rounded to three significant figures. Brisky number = 24.1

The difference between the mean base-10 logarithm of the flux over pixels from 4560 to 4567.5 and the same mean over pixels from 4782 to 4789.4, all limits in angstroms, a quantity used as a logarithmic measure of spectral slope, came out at -0.04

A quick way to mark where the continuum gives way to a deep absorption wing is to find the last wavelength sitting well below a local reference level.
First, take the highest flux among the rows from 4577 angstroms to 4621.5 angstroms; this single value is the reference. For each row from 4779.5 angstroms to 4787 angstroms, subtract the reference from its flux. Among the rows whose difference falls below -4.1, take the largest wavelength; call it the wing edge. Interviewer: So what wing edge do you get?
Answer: 4784.46 angstroms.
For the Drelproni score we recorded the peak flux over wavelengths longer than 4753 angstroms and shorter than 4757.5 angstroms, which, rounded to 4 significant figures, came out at 19.79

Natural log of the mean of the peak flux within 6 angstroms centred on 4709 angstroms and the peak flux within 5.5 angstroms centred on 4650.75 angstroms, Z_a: 2.967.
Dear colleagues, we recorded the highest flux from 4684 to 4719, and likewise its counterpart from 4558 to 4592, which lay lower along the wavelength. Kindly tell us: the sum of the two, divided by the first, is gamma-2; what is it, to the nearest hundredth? 2.07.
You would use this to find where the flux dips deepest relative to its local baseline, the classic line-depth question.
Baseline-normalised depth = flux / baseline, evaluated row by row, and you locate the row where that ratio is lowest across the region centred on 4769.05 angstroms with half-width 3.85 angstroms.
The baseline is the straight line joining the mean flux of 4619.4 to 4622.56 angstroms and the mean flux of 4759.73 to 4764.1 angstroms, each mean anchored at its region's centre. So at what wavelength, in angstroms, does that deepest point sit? 4765.77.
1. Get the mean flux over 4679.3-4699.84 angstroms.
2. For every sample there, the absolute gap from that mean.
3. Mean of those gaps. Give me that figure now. 1.3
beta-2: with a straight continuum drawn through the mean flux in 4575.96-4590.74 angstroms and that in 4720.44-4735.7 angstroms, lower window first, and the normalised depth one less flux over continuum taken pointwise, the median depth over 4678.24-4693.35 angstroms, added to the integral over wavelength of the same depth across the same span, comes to 0.20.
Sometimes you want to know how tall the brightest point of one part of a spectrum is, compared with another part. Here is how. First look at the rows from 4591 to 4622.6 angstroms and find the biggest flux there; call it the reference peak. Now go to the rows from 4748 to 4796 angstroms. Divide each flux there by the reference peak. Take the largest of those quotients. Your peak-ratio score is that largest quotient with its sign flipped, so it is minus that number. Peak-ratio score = -1.26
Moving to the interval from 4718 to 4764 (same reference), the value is -1.08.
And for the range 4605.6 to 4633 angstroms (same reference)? -1.00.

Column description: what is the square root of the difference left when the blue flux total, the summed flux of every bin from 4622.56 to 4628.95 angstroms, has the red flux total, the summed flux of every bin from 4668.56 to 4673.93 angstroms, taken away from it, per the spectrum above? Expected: 4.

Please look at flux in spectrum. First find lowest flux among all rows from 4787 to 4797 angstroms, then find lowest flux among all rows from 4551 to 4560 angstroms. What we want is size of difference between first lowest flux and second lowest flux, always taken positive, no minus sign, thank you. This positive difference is 0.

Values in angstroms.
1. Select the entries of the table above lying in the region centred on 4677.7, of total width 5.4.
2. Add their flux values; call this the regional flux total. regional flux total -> 92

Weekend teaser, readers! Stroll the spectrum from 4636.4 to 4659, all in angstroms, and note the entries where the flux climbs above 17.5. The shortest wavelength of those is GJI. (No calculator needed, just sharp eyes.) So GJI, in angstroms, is 4636.95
